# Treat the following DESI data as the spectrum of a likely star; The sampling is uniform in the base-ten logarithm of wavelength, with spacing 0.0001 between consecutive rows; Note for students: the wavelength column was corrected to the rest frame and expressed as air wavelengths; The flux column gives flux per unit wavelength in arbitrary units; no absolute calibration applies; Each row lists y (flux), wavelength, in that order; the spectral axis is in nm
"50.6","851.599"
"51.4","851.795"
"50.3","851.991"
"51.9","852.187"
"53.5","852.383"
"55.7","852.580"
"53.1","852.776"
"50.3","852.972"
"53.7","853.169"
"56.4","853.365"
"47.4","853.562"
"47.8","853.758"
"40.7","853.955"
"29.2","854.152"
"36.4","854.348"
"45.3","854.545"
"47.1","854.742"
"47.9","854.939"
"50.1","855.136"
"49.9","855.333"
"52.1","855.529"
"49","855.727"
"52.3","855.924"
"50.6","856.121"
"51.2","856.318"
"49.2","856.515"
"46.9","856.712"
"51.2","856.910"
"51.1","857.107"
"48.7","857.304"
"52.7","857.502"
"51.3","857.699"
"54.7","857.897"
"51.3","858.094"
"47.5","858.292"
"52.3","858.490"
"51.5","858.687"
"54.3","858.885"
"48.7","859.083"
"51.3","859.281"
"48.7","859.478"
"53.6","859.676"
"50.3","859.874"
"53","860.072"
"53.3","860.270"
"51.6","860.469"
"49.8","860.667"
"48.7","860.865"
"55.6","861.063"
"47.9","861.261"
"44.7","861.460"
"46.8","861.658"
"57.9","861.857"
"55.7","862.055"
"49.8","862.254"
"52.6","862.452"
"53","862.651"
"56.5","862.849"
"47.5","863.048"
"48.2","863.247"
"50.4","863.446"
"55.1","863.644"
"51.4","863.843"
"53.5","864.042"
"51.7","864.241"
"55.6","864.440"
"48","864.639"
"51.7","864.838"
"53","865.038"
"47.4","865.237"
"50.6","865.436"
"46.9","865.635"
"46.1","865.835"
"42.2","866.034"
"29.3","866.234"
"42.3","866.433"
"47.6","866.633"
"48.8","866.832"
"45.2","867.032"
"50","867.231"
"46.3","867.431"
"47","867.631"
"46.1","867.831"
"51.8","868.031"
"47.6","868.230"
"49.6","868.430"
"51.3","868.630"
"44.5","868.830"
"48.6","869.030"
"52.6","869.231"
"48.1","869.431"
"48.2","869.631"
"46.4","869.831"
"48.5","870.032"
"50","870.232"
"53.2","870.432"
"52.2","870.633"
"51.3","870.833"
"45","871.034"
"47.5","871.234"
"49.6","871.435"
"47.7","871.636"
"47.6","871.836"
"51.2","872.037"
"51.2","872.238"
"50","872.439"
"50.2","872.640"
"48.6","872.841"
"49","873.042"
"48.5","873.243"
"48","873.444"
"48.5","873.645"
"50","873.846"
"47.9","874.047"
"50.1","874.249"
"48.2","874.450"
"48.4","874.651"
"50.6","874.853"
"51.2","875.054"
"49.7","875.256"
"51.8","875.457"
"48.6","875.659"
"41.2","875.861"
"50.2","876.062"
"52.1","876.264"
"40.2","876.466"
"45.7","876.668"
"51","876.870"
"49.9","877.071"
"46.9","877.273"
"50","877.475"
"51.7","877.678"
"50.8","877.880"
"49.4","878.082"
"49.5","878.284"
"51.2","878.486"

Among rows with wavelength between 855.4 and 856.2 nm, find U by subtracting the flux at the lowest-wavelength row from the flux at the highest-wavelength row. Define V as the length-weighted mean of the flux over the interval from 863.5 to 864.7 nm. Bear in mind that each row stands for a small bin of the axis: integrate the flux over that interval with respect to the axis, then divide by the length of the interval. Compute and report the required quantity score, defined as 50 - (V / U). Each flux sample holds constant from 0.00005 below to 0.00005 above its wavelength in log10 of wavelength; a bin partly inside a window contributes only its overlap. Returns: 85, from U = -1.5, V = 52.6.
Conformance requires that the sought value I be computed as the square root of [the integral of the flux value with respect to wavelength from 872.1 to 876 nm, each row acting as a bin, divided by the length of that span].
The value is 7.01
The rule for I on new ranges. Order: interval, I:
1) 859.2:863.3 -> 7.16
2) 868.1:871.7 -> 7.00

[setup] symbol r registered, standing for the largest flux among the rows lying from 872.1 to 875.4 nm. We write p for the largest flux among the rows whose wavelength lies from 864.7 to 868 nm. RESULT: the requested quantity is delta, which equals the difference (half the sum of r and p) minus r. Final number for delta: 0.9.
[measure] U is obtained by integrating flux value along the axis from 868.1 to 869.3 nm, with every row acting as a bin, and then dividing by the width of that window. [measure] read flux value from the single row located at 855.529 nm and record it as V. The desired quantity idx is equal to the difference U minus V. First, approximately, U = 49.0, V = 52.1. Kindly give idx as -3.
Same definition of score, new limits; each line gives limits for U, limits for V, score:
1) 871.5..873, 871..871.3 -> -2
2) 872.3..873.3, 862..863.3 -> 85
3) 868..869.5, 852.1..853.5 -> 64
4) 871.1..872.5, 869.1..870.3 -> 30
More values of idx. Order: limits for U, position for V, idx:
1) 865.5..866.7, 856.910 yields -9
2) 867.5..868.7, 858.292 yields 1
